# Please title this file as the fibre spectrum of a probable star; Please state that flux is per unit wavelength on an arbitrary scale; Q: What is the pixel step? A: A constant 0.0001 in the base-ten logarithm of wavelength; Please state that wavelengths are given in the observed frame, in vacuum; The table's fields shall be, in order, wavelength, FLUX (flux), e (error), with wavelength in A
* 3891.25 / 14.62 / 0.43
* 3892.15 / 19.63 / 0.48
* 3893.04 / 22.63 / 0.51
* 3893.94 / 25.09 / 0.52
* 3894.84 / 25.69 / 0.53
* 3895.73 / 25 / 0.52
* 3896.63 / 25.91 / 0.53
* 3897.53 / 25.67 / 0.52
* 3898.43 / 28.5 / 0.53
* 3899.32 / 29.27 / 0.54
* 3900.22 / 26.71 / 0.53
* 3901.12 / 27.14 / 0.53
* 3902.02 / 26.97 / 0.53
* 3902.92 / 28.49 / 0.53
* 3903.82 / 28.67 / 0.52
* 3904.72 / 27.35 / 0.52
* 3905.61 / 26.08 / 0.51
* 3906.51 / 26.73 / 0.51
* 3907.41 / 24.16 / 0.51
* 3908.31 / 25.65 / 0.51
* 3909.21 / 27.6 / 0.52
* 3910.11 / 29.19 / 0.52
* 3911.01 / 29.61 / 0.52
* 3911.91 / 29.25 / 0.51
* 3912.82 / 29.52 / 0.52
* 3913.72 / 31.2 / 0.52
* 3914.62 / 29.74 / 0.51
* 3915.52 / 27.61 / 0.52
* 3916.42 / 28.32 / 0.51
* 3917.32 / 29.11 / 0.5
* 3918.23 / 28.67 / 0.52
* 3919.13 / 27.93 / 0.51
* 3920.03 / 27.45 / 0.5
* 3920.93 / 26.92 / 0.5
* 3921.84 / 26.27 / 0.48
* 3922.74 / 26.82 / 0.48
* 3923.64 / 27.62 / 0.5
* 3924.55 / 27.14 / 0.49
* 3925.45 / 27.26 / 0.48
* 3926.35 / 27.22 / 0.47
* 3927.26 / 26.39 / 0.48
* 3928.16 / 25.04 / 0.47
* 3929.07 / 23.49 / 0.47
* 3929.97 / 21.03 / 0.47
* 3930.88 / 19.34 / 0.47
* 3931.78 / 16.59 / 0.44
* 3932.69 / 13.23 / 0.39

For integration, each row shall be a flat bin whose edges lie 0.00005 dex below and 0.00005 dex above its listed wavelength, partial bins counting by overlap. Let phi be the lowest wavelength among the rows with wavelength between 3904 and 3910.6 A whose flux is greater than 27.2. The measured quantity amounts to 3904.72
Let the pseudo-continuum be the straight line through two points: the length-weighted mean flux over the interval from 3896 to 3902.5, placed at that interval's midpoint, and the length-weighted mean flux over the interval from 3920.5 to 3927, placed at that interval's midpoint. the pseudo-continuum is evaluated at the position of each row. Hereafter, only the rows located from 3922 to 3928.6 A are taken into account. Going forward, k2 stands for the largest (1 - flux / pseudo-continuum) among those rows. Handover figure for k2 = 0.072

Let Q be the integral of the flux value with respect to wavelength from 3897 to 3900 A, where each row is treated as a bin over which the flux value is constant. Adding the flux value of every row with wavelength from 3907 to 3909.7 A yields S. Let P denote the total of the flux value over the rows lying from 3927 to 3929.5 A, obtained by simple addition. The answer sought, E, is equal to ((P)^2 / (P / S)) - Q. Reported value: 5717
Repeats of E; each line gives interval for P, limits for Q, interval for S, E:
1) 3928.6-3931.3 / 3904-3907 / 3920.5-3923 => 5029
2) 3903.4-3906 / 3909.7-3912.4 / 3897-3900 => 6771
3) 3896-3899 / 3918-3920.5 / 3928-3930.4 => 5500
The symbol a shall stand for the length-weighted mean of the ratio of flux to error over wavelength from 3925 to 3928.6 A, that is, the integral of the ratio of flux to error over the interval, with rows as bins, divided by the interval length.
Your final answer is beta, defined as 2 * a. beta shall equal 112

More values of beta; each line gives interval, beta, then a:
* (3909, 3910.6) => 110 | 55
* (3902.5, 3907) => 106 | 53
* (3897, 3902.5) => 103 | 52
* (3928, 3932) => 90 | 45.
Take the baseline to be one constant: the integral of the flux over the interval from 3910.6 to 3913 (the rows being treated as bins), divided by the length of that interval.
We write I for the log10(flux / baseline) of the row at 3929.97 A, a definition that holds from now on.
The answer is -0.145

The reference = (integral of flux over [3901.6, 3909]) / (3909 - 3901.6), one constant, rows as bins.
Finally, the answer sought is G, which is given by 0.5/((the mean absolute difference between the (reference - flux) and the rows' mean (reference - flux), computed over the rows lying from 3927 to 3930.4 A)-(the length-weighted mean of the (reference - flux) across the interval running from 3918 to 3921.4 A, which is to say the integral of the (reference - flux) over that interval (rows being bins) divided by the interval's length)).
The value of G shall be 0.2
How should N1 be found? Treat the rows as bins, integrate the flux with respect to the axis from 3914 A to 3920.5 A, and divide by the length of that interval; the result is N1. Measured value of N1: 28.5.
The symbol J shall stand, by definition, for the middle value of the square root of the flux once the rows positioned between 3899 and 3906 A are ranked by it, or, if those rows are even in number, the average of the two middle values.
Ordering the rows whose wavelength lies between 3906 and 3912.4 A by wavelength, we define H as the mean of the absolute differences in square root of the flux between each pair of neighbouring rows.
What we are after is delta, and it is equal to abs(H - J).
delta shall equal 5.08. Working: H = 0.136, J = 5.22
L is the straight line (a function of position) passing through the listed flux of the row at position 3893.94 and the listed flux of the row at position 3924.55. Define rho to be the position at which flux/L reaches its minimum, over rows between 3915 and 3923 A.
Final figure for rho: 3921.84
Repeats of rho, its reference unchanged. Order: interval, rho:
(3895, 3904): 3895.73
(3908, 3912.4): 3908.31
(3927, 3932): 3931.78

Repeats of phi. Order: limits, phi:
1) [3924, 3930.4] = 3925.45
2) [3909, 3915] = 3909.21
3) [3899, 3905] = 3899.32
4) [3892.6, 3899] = 3898.43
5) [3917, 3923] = 3917.32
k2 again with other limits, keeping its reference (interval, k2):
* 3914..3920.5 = -0.016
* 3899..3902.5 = 0.014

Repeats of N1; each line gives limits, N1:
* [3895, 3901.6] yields 26.8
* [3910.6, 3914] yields 29.8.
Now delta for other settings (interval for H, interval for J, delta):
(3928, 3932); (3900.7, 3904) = 5.04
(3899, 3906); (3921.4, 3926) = 5.11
